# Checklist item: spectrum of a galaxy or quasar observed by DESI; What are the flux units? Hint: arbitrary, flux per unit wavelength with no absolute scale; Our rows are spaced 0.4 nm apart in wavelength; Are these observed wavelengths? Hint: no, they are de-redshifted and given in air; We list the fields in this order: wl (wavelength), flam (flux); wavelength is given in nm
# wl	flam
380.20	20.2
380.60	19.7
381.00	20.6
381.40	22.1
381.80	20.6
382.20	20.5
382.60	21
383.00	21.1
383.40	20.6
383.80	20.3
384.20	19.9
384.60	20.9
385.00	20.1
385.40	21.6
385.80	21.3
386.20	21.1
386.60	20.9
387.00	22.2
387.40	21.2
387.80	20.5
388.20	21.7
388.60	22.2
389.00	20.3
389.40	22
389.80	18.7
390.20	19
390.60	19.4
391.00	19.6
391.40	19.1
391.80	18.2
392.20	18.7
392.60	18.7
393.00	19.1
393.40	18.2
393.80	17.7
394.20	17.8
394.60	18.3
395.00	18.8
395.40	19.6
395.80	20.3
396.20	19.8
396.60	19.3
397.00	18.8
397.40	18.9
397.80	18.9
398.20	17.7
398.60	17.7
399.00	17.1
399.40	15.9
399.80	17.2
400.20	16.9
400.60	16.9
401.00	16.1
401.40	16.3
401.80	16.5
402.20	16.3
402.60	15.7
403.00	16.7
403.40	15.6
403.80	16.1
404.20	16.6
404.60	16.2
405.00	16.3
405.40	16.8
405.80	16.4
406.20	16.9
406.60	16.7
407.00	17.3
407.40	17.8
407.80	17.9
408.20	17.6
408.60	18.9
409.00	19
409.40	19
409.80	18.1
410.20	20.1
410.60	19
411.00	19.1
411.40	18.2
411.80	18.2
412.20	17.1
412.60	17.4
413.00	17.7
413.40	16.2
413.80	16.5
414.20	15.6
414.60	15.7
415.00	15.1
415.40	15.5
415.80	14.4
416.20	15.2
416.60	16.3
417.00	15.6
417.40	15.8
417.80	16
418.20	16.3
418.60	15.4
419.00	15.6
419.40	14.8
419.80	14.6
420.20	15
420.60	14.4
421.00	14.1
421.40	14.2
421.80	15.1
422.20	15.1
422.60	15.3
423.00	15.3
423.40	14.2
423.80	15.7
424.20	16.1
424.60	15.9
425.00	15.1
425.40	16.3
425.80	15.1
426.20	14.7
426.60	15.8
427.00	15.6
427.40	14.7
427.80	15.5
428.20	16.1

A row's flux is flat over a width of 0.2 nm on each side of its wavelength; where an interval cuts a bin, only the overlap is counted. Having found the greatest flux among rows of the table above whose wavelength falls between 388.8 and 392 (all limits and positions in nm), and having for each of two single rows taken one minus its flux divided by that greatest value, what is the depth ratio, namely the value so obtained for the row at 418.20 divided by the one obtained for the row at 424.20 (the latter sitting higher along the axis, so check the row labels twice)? 1.0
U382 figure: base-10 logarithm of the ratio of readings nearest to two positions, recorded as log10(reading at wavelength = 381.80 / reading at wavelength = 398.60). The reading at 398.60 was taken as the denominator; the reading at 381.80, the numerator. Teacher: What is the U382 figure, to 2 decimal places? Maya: 0.07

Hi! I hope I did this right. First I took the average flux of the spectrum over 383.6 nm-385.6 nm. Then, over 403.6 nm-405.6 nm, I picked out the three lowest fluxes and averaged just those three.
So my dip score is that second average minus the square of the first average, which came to -407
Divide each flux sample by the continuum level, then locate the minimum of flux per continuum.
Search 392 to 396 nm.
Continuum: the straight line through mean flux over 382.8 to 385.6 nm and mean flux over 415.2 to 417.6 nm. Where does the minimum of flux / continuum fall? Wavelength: 393.80 nm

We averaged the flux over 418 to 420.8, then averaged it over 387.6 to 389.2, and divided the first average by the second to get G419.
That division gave 0.72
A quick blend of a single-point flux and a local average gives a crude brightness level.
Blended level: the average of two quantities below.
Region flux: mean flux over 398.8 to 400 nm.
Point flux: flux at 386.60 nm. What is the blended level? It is 18.8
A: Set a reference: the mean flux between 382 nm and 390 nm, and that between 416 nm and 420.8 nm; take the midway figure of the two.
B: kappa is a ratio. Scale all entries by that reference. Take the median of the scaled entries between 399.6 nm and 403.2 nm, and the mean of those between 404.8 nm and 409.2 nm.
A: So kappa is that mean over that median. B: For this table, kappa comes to 1.06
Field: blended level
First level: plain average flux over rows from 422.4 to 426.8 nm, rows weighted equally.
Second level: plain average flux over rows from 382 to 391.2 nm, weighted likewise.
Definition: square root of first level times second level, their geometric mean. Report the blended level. 17.9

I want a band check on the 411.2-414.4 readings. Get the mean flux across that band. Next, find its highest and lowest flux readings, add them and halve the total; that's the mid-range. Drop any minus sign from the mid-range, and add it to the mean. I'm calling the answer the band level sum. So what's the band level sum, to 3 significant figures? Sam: 34.0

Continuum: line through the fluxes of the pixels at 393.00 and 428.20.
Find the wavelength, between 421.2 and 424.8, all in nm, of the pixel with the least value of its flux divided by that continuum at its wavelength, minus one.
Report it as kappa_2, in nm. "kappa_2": 421.40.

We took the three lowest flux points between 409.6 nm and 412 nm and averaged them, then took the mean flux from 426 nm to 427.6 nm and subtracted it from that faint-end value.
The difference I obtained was 3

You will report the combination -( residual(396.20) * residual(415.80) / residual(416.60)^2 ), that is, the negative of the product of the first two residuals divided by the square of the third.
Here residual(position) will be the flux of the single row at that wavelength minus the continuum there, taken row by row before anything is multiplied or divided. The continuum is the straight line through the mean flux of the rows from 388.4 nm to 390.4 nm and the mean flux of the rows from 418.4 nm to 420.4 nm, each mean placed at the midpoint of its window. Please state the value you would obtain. 1.5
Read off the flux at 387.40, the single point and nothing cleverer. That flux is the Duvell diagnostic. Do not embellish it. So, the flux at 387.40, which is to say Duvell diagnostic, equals 21.2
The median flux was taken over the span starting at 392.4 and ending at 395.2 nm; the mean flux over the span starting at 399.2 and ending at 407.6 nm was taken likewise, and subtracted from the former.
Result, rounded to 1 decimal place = 1.8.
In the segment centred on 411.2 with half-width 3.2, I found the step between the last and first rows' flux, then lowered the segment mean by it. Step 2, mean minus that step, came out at 20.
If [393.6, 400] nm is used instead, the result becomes 19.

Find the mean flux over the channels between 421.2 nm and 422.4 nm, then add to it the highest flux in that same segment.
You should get 29.9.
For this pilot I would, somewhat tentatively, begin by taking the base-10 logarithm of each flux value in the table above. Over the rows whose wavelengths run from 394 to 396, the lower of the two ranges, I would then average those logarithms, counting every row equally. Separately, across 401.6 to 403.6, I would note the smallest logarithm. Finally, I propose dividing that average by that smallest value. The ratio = 1.07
